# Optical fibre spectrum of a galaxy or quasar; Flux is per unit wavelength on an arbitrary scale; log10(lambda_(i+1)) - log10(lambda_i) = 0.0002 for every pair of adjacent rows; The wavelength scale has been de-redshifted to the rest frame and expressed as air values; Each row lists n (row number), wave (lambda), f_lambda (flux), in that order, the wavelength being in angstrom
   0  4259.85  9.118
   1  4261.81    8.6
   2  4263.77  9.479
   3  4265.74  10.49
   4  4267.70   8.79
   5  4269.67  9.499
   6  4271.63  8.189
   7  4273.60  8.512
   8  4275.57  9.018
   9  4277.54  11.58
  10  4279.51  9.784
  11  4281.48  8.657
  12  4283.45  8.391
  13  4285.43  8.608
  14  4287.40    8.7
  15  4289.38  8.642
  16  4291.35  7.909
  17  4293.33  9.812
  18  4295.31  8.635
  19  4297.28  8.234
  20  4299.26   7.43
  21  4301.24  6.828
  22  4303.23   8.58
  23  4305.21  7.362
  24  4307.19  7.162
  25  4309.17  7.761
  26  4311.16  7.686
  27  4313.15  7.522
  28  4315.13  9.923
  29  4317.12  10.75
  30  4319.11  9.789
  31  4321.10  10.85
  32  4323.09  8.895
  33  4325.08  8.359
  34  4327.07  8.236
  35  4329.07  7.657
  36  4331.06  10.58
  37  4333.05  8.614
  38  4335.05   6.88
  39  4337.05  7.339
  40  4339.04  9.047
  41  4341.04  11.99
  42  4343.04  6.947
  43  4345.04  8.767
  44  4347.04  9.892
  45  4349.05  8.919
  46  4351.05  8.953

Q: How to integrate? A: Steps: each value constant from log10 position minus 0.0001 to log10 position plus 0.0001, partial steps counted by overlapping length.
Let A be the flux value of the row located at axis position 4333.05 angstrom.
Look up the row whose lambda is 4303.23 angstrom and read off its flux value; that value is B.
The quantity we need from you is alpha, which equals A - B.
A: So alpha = 0.0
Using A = 8.614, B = 8.58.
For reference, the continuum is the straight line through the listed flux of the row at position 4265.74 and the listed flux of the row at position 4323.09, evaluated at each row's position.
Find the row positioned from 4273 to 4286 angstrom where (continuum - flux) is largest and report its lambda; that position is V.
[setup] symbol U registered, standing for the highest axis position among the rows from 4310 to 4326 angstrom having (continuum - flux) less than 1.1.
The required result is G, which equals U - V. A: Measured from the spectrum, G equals 51.5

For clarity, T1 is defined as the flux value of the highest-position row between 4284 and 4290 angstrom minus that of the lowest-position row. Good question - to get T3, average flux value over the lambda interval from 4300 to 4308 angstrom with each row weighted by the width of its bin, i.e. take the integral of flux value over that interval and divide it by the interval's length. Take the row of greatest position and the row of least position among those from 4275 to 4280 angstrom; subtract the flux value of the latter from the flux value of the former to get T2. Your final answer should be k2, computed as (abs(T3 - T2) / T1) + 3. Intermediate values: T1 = 0.03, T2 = 0.8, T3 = 7.5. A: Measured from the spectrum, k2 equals 201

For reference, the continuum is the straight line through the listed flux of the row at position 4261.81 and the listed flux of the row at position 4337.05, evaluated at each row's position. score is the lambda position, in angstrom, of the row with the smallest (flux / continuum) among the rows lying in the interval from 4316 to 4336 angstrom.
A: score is 4335.05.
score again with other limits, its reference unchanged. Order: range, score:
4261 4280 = 4271.63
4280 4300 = 4299.26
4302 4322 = 4307.19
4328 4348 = 4335.05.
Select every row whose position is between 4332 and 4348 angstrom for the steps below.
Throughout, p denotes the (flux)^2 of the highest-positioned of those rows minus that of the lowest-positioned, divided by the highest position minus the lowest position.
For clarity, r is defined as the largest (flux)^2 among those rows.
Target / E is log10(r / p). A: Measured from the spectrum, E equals 1.9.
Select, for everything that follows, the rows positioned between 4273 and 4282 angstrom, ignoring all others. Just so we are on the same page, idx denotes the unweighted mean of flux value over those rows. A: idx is 9.5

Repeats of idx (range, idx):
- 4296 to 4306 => 7.7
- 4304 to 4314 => 7.5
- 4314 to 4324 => 10.0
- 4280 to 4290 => 8.6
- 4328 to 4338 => 8.2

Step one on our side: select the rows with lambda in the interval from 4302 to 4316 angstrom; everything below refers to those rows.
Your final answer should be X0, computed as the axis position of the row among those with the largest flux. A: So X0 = 4315.13 angstrom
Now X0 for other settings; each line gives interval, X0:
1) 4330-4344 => 4341.04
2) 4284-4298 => 4293.33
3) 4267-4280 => 4277.54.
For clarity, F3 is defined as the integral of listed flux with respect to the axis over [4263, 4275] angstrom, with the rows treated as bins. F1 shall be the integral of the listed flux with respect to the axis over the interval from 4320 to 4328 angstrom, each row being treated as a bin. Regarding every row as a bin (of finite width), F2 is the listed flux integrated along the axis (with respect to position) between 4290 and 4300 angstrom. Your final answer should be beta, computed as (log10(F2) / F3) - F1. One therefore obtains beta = -73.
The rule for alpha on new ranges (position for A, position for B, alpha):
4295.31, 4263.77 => -0.8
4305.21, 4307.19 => 0.2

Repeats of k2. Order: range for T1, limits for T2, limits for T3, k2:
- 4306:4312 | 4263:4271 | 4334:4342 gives 20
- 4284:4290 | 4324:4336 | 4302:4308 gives 272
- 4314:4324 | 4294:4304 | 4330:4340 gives -5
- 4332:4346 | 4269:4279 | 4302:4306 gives 41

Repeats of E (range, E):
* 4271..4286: 2.4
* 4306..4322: 1.4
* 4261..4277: 2.3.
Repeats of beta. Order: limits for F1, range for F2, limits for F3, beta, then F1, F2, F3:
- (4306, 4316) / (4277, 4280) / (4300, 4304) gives -80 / 80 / 32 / 30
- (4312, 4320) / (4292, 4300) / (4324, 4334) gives -76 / 76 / 68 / 87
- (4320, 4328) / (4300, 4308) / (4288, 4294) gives -73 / 73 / 60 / 52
